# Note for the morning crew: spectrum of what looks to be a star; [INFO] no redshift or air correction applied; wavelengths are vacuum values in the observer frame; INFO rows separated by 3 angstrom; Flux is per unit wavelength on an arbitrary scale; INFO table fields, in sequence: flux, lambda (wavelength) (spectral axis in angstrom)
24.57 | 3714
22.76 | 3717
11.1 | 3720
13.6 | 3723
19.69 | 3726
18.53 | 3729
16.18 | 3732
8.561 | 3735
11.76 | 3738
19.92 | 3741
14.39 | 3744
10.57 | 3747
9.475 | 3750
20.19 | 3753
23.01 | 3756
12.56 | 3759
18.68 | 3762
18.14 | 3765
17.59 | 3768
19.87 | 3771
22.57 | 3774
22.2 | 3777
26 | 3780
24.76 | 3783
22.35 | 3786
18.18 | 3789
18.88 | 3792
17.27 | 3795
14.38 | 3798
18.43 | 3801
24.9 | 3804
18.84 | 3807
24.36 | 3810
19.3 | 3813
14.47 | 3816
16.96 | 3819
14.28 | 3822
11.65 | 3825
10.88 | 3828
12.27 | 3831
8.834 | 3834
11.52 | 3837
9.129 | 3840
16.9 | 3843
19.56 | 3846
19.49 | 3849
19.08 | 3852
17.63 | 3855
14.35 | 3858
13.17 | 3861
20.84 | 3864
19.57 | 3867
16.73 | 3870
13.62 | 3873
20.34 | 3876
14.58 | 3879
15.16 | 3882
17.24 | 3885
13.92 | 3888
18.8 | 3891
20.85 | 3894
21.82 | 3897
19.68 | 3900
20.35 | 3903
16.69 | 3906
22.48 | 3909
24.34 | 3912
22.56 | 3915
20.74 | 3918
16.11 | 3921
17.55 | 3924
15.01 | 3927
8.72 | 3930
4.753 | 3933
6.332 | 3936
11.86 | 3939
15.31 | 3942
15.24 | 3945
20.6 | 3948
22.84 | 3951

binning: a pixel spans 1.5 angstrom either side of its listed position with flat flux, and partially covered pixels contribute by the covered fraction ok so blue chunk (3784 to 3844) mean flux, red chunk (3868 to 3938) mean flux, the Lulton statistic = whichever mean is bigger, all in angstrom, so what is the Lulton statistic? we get 17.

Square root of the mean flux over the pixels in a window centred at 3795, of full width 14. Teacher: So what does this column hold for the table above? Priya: 4.17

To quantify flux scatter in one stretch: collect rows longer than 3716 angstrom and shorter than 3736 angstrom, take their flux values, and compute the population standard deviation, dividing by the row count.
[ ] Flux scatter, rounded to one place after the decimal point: 4.6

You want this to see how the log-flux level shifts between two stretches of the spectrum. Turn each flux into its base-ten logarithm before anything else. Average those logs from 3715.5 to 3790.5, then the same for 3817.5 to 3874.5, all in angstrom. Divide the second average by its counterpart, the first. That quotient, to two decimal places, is 0.95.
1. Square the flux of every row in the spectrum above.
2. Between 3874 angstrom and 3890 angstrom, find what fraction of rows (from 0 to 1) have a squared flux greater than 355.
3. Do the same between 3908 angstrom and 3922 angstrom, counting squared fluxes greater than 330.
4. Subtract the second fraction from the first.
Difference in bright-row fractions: -0.6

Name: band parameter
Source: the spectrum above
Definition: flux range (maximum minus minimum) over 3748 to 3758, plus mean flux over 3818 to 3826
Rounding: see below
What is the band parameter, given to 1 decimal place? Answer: 27.8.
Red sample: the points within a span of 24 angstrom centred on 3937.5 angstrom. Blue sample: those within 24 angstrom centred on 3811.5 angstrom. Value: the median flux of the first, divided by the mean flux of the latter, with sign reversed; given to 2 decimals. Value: -0.71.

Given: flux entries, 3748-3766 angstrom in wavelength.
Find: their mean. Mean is 17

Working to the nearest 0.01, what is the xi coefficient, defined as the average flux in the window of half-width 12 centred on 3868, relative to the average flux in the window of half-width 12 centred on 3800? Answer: 0.86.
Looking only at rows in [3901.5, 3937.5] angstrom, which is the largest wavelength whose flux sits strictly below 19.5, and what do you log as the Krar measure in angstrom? 3936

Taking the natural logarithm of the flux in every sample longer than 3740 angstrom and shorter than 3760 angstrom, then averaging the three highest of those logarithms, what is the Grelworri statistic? 3.04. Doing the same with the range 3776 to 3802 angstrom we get 3.19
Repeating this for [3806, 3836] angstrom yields 3.03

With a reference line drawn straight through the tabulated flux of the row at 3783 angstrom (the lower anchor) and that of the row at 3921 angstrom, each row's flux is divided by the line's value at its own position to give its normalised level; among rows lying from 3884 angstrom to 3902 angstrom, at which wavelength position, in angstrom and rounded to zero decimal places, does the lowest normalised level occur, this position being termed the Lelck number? 3888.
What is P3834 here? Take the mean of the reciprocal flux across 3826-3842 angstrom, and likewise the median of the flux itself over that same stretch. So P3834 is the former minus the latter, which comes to -10.8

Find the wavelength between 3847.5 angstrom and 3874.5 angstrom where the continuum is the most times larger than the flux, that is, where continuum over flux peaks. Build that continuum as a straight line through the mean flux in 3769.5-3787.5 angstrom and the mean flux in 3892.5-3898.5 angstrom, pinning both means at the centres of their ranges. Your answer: 3861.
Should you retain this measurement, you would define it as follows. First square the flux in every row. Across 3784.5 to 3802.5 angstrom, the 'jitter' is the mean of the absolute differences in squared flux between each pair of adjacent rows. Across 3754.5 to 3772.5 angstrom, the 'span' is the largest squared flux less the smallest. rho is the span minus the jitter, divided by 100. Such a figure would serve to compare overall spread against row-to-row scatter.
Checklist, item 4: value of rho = 2.8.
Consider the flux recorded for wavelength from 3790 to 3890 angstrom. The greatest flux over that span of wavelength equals 24.9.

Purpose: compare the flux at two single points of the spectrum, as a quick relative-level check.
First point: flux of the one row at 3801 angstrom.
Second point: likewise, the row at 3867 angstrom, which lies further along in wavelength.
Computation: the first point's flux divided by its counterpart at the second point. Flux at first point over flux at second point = 0.94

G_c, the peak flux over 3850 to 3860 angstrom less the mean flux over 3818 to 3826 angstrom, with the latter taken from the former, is 5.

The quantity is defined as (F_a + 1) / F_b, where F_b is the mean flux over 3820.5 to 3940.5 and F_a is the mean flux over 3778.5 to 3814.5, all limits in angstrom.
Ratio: 1.4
